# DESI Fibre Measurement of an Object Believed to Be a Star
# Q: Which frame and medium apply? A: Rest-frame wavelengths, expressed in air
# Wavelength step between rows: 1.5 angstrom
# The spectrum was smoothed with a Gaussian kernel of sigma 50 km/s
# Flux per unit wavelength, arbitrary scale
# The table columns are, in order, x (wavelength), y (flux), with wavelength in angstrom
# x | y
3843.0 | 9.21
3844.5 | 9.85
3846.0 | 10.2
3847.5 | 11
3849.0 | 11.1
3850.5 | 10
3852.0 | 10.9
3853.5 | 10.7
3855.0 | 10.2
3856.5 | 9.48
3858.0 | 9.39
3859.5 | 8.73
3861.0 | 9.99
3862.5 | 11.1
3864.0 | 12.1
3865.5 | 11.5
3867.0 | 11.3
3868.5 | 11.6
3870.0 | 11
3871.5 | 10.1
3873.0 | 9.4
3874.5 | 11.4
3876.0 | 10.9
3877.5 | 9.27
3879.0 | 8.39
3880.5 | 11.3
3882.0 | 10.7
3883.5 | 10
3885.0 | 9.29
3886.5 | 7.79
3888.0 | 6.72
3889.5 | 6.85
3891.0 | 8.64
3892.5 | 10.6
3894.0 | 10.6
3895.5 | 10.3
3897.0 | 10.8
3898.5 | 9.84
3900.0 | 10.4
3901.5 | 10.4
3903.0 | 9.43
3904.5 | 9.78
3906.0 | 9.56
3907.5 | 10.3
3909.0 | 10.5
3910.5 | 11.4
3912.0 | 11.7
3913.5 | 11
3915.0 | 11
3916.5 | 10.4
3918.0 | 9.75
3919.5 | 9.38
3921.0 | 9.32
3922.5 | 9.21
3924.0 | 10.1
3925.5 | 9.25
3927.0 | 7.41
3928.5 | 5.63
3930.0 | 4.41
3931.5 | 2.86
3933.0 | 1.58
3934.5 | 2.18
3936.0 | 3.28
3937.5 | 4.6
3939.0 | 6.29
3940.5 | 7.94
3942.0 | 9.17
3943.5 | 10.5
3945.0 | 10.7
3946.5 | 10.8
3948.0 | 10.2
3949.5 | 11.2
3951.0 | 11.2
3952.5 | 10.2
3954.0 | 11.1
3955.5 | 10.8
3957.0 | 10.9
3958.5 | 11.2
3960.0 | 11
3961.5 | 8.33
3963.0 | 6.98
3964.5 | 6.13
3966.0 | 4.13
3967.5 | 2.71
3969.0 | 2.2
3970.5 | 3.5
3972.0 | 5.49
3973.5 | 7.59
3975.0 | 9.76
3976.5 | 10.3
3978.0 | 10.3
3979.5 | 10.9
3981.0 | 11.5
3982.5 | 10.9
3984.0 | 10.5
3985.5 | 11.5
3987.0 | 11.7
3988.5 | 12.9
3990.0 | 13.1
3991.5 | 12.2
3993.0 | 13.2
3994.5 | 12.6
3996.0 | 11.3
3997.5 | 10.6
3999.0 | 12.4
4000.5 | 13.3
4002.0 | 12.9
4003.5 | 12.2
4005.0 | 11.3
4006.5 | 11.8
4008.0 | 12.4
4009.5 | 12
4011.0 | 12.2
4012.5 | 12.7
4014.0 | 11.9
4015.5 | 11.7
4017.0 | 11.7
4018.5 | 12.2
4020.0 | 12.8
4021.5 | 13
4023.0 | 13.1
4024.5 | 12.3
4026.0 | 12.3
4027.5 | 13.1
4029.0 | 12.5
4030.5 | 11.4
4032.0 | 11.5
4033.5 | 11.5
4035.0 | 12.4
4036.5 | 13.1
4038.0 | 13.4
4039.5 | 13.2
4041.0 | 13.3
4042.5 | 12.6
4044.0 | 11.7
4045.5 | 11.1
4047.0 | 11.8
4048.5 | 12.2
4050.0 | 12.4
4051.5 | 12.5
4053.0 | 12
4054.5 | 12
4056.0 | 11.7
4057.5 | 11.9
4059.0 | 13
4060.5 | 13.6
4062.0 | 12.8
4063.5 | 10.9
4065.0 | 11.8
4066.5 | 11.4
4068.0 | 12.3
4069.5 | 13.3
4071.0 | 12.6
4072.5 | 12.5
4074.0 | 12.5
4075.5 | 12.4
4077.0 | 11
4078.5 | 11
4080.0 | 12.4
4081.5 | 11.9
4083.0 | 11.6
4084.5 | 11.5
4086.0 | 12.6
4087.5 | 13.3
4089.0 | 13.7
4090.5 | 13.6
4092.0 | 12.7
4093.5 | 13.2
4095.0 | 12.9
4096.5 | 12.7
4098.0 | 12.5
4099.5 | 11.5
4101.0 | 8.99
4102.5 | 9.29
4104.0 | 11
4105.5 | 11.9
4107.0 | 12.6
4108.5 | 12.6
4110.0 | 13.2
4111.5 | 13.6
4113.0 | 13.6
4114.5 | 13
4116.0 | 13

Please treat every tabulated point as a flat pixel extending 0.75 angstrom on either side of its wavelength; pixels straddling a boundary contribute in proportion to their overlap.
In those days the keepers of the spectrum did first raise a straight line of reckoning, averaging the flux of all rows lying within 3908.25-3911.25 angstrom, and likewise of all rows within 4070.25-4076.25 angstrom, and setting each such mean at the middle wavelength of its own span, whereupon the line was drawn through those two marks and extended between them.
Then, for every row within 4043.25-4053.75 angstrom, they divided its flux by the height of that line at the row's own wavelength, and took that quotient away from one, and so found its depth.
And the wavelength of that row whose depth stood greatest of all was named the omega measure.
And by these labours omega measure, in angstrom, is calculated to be 4045.5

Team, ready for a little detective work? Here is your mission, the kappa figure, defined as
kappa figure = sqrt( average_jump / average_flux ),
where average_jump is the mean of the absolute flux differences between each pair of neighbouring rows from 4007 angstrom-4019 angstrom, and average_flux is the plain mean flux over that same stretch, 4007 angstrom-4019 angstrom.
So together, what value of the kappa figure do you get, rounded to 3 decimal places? 0.175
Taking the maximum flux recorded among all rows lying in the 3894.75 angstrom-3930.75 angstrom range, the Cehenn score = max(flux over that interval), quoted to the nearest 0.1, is 11.7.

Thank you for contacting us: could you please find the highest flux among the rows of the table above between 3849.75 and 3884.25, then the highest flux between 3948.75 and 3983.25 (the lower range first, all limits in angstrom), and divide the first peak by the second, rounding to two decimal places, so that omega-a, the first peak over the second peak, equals 1.05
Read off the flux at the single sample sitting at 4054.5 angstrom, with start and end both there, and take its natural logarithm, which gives 2.48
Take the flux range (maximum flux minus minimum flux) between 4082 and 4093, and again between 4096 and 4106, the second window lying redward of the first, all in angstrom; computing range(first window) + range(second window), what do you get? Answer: 5.9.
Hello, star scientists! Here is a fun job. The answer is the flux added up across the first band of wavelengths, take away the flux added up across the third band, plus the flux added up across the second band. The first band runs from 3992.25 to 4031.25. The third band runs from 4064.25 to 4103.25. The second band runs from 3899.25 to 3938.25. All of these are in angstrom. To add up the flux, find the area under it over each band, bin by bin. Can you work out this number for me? 328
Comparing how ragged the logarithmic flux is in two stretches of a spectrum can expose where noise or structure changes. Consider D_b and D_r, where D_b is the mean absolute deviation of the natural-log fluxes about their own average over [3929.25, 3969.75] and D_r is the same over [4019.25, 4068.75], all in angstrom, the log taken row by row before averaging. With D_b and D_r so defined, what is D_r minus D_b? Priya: -0.48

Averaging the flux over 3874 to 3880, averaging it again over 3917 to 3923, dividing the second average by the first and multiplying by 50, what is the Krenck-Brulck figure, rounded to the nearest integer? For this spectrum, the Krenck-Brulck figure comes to 47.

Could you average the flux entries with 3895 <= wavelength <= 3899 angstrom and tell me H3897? 10.3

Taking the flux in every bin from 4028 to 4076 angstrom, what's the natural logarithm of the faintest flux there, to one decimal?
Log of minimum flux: 2.4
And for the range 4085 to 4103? 2.2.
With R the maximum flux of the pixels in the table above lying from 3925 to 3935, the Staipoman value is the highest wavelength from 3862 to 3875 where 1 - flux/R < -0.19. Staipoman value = 3874.5 angstrom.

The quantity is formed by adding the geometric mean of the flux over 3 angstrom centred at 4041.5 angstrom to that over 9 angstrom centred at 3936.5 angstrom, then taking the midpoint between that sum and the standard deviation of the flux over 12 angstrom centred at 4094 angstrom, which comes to 8.7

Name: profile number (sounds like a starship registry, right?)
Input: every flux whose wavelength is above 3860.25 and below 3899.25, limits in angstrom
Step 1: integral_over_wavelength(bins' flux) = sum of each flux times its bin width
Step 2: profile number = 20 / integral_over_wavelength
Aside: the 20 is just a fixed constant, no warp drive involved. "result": 0.051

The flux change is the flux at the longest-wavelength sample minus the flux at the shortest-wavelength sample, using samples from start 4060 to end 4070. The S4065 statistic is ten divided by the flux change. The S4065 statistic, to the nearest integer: -33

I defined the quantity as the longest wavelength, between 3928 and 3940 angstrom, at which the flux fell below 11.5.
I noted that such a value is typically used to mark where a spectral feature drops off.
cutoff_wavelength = 3939.0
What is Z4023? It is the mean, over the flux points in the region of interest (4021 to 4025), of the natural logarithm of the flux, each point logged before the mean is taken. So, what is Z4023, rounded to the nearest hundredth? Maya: 2.55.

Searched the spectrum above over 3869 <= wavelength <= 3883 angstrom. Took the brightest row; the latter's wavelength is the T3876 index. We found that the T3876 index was 3874.5 angstrom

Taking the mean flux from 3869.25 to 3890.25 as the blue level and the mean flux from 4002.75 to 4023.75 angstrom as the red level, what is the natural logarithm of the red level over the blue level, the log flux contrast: 0.25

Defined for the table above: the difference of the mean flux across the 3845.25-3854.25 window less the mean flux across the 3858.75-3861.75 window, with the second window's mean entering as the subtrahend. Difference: 1.3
